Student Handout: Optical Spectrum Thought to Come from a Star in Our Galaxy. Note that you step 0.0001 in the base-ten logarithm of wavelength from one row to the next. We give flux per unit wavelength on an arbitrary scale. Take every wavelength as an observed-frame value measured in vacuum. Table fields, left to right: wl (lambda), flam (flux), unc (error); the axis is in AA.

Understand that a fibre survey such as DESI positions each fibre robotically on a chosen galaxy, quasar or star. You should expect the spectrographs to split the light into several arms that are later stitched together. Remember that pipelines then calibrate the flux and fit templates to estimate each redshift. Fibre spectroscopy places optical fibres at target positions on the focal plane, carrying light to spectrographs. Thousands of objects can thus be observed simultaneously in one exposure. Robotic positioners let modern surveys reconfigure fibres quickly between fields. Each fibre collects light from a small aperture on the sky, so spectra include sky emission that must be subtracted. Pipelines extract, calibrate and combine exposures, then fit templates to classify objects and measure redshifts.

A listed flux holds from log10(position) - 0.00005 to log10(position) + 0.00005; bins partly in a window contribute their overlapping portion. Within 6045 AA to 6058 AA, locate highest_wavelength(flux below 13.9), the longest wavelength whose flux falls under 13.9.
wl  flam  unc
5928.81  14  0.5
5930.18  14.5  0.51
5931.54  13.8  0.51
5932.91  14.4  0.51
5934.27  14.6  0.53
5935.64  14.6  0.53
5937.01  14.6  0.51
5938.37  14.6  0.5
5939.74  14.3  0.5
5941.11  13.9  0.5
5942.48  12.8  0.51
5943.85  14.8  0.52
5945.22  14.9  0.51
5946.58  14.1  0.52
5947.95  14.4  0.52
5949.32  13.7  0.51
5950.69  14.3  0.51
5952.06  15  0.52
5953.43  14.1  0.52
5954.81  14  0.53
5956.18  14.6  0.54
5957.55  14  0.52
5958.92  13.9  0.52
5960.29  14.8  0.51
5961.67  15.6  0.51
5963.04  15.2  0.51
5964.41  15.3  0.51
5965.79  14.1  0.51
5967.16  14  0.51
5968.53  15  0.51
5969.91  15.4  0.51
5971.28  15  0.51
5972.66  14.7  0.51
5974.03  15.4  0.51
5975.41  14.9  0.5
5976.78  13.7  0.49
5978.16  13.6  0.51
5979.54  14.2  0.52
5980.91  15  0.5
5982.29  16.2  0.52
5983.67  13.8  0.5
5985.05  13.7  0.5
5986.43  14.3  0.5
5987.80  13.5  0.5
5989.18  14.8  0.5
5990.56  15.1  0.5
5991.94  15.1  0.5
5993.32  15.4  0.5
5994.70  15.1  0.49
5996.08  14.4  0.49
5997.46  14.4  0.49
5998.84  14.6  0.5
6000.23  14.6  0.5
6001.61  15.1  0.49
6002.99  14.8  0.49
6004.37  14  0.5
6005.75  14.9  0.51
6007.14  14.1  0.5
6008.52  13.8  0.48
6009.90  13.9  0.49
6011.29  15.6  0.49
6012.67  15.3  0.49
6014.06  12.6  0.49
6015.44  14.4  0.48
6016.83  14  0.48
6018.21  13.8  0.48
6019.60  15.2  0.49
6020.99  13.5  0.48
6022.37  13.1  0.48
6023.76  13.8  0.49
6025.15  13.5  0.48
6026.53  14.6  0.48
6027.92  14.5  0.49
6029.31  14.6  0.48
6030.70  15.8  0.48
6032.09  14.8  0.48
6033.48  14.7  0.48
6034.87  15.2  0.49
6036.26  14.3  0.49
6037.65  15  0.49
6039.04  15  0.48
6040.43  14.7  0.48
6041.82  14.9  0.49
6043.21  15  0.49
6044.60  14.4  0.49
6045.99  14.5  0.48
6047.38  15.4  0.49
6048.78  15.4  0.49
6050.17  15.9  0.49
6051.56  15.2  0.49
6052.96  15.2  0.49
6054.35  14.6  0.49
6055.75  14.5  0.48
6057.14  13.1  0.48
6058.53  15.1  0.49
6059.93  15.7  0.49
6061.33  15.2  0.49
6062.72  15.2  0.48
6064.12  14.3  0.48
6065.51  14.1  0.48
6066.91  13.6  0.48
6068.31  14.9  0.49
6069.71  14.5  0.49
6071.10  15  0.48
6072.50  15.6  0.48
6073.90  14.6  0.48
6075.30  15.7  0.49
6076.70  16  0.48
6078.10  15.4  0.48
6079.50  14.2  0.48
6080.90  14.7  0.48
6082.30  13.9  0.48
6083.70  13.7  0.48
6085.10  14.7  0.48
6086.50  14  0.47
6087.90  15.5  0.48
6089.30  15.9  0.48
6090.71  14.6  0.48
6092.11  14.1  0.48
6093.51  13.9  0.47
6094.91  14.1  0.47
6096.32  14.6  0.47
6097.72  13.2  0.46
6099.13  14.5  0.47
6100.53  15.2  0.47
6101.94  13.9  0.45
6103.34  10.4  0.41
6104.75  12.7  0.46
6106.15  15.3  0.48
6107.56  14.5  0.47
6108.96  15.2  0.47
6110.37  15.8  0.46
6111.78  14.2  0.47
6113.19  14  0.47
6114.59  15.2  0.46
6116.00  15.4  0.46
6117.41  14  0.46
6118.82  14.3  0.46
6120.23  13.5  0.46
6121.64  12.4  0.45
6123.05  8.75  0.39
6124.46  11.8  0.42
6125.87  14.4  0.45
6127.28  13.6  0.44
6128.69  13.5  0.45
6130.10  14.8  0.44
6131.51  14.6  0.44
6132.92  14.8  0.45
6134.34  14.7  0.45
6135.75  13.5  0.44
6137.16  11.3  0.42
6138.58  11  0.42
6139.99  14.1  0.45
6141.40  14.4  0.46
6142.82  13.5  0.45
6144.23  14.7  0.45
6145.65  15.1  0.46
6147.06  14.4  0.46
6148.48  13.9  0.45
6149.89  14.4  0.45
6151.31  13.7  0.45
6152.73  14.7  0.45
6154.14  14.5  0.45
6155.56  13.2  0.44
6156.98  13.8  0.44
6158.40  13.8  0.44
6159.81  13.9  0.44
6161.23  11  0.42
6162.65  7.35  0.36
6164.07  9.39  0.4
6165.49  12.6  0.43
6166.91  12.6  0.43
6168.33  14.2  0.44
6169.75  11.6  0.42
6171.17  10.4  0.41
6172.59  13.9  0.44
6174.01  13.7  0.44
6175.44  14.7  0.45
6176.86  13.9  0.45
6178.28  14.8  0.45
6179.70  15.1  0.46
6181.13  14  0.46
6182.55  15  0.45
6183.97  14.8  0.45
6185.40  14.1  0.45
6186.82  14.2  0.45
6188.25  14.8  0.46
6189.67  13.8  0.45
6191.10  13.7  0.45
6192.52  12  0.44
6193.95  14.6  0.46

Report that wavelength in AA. 6057.14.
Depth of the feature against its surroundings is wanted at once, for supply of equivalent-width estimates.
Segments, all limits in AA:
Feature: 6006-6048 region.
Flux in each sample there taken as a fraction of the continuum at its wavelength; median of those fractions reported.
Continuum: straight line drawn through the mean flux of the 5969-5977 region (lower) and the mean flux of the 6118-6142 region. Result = 1.02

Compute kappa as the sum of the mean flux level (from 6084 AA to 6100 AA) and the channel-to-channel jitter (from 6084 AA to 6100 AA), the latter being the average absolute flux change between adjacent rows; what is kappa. 15.3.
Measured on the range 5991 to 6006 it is 15.2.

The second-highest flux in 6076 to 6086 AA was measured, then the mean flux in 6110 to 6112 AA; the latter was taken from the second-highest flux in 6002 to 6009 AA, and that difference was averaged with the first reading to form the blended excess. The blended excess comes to 7.6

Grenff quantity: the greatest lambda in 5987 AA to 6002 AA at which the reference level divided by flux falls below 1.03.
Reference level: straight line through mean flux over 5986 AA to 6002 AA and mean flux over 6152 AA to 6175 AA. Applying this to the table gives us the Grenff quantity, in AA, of 6001.61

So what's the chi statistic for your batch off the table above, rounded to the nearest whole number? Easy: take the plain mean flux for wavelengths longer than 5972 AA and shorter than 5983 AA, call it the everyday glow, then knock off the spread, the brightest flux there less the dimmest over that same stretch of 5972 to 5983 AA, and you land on 12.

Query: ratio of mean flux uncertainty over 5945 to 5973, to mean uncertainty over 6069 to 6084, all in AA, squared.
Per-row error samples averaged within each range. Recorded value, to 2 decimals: 1.14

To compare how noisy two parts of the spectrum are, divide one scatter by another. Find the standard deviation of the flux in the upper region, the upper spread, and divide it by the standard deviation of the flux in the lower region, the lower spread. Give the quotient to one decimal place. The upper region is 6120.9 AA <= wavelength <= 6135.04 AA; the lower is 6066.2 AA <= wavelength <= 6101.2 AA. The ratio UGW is 2.5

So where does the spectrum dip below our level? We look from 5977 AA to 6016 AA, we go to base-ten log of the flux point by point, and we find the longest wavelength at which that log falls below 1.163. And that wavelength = 6015.44 AA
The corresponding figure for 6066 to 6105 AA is 6104.75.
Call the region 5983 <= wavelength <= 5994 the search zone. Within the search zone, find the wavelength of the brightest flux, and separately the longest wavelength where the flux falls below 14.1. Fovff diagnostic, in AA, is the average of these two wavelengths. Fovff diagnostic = 5990.6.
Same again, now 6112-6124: 6119.5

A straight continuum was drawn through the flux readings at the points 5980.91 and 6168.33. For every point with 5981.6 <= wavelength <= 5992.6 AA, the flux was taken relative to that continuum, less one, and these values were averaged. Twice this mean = -0.055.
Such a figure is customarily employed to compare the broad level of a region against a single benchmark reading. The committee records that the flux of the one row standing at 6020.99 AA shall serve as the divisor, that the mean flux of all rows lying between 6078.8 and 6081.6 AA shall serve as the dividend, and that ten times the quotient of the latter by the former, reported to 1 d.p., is 10.7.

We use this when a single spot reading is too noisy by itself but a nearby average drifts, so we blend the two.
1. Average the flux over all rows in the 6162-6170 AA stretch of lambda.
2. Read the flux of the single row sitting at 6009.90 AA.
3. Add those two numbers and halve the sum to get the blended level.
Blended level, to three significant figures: 12.6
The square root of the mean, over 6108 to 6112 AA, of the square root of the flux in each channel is 1.97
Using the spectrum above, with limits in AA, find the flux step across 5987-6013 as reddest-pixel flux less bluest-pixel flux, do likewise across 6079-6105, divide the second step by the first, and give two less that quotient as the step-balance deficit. 2.8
